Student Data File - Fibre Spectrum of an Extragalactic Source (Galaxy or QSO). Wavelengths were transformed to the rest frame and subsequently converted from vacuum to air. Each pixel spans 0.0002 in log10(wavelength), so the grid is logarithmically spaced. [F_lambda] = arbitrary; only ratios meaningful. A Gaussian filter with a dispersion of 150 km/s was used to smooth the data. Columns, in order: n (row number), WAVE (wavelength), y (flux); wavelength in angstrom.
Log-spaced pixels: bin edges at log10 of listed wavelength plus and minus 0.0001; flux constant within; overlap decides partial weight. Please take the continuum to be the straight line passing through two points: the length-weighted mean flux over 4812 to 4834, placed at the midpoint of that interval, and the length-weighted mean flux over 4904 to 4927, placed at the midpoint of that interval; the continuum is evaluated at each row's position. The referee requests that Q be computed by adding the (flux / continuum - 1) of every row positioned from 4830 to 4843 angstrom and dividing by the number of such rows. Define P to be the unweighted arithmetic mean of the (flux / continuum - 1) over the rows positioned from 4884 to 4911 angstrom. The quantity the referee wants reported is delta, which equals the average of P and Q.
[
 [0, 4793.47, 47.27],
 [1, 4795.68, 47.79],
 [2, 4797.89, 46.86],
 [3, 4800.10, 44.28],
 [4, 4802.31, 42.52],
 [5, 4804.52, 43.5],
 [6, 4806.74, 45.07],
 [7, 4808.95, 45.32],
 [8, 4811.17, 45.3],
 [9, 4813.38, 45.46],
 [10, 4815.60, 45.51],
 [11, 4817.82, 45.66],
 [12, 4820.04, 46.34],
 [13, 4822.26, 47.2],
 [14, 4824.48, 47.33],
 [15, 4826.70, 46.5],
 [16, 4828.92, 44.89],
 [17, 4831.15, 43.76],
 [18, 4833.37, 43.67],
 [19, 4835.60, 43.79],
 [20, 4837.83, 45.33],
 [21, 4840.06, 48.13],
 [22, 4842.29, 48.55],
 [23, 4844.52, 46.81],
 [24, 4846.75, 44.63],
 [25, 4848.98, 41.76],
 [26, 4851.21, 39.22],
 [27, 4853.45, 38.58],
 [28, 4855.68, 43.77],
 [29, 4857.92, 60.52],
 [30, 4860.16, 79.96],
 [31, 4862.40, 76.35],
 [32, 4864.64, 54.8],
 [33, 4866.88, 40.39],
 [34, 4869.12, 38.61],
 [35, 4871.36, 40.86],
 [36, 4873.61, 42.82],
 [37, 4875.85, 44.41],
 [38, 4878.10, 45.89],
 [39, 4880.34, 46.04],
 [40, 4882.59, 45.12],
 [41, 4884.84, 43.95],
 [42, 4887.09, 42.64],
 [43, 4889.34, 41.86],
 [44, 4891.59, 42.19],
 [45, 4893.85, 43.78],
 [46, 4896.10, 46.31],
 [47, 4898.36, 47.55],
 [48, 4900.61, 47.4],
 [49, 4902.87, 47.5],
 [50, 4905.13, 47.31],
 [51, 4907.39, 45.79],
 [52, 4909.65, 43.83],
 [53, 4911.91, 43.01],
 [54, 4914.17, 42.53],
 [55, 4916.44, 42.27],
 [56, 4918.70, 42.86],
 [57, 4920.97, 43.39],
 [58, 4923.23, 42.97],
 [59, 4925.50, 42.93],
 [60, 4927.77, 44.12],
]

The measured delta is 0.012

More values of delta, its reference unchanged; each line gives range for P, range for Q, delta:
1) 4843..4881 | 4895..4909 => 0.075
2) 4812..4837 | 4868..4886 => -0.014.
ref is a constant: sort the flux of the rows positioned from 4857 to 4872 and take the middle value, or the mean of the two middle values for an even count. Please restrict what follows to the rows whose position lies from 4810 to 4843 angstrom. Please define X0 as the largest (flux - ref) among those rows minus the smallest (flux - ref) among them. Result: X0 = 4.9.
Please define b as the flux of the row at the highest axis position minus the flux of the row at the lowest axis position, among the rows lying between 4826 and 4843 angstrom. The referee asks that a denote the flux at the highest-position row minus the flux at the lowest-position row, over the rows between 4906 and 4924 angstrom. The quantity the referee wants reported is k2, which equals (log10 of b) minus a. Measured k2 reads 3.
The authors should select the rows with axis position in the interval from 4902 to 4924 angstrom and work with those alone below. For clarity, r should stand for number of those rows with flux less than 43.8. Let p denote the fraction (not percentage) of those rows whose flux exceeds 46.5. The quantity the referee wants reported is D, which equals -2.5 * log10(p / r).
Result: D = 3.7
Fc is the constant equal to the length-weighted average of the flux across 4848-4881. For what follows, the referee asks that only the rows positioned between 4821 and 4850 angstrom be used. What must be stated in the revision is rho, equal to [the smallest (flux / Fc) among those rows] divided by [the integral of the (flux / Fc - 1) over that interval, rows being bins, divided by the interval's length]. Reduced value -12.2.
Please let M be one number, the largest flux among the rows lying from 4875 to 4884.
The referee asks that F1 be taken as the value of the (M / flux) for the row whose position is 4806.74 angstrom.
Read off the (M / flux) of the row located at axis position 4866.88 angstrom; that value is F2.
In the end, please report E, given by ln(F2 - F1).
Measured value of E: -2.1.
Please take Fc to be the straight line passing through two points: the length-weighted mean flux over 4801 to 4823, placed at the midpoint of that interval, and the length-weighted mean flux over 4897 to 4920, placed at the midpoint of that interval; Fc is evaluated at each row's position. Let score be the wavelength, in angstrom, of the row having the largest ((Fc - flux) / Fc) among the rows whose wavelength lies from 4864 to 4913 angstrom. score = 4869.12 angstrom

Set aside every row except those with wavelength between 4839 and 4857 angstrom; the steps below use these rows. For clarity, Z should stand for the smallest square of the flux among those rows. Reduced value 1488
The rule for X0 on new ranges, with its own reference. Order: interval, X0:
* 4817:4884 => 41.4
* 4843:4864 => 41.4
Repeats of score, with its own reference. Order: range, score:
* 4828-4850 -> 4848.98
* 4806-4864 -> 4853.45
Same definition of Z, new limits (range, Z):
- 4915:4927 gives 1787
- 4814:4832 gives 1915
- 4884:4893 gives 1752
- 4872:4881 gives 1834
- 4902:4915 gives 1809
